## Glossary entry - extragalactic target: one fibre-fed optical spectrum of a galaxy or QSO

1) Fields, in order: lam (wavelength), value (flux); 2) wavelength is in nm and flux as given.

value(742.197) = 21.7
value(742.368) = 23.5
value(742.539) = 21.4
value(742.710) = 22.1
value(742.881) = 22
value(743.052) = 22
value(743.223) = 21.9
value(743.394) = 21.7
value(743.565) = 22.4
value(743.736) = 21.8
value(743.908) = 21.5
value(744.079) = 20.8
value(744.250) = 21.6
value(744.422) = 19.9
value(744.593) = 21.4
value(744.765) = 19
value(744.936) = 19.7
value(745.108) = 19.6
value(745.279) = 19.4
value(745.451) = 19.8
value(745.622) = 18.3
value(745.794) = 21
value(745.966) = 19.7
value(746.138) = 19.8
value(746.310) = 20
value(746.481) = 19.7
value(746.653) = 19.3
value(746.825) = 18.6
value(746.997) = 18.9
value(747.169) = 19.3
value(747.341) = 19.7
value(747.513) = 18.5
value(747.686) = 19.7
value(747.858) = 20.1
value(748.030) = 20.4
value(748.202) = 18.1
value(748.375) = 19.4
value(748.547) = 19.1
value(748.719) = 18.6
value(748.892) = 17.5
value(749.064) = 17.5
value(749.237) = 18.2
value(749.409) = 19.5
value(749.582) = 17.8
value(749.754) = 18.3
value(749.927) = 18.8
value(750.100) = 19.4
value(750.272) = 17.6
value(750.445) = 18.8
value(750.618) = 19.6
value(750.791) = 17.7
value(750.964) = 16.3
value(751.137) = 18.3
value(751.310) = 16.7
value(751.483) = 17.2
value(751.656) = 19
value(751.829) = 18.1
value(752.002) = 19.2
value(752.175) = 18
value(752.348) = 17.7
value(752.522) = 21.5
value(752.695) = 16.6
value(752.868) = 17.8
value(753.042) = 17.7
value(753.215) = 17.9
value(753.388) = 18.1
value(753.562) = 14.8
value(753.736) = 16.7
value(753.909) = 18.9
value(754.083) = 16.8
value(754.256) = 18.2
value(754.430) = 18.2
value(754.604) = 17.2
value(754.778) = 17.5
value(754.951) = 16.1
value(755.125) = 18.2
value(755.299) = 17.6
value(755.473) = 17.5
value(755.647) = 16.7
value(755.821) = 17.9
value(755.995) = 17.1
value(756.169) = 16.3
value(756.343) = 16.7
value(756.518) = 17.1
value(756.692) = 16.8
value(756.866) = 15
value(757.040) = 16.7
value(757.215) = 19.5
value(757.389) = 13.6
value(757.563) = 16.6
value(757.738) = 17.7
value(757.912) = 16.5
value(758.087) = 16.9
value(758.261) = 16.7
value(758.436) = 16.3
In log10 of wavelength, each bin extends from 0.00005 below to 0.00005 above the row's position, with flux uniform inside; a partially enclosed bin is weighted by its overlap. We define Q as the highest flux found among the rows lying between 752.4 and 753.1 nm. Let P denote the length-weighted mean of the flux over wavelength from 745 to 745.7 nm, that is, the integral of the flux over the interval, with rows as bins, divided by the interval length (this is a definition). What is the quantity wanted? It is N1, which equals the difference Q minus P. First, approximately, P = 19.3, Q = 21.5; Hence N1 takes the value 2.19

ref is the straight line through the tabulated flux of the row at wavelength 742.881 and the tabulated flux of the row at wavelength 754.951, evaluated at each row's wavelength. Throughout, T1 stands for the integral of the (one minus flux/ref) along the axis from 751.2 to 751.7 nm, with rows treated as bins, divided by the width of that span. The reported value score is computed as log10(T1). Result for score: -1.8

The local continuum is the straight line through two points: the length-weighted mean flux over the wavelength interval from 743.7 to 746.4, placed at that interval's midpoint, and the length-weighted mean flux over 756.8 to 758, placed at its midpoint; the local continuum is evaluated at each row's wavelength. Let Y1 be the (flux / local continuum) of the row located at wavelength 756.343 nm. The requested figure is 0.99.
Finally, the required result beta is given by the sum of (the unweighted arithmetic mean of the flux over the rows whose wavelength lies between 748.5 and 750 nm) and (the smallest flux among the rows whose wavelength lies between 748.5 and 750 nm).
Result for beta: 36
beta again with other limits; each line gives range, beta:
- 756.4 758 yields 30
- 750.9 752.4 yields 34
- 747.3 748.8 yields 37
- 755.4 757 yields 32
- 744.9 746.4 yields 38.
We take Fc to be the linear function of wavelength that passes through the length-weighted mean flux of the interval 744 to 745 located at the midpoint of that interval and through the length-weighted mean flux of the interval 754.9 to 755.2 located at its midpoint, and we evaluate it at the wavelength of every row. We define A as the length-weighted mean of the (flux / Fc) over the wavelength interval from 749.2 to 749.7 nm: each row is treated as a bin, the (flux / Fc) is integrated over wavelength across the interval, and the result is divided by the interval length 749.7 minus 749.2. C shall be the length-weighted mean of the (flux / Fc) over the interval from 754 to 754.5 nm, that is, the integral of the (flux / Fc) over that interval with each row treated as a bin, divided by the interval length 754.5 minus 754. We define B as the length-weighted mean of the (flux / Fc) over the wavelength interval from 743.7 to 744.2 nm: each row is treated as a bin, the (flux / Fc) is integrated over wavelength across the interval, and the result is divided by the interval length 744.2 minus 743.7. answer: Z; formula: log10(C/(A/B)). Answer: 0.031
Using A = 0.98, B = 1.04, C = 1.02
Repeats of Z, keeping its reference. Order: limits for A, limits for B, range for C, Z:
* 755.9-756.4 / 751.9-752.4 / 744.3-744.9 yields 0.005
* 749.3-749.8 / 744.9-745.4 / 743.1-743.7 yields 0.019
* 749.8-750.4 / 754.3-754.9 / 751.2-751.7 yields -0.010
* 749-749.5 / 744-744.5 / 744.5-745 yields 0.013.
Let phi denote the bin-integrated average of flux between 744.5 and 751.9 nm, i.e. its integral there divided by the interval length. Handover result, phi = 18.9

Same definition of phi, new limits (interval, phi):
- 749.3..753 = 18.3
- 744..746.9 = 19.9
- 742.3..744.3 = 21.9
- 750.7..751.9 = 17.6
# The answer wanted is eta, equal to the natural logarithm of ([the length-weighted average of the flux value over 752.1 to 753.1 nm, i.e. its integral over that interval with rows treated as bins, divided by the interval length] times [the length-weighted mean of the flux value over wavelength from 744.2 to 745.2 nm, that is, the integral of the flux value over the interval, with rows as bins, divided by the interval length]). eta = 5.91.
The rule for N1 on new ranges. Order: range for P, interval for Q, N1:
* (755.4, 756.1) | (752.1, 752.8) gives 4.23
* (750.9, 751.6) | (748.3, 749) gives 2.17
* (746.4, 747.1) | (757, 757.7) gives 0.38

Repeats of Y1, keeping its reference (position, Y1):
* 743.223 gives 1.06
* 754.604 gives 0.99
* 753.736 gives 0.95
